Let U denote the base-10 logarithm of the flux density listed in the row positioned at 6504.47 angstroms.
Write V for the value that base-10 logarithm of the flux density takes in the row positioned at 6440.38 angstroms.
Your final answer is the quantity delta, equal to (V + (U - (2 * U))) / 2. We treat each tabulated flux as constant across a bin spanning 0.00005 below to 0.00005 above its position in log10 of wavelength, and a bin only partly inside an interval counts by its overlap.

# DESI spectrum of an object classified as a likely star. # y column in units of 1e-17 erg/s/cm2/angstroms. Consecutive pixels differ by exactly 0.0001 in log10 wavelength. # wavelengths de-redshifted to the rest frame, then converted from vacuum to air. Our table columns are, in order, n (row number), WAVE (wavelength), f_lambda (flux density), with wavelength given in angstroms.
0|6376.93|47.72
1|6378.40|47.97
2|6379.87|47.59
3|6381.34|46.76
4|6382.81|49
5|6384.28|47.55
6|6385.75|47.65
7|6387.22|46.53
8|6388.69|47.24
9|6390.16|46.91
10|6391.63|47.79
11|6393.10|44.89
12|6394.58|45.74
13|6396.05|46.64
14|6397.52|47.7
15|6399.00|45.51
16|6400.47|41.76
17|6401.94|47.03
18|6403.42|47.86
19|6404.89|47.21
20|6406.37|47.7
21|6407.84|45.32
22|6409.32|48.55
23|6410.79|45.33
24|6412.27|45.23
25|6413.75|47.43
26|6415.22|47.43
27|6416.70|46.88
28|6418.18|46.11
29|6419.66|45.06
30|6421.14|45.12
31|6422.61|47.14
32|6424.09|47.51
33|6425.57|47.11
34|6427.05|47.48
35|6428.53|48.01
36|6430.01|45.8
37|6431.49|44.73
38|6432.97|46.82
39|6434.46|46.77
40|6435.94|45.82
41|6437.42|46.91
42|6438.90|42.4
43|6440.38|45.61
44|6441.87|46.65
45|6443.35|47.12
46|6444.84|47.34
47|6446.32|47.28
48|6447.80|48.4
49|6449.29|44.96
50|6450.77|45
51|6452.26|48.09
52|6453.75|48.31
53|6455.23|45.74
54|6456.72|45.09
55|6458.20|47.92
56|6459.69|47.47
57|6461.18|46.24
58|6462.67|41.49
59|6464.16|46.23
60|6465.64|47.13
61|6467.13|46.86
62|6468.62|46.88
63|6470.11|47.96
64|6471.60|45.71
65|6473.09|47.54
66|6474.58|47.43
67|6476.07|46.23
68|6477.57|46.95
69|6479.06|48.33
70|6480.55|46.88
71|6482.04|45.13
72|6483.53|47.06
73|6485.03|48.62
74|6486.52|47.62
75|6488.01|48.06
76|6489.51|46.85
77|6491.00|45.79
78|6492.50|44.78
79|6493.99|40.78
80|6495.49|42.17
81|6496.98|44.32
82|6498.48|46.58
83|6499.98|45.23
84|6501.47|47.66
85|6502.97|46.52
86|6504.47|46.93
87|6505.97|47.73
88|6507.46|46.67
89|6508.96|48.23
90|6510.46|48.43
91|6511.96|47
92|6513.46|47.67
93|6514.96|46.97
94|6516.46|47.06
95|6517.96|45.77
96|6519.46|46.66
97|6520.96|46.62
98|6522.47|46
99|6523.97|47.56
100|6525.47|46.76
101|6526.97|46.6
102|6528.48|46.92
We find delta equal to -0.006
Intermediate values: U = 1.67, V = 1.66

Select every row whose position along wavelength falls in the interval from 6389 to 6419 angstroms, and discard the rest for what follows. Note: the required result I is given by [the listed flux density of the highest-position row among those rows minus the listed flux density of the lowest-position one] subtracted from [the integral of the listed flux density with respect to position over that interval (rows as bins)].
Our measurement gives 1394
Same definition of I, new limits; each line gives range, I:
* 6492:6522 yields 1384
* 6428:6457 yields 1347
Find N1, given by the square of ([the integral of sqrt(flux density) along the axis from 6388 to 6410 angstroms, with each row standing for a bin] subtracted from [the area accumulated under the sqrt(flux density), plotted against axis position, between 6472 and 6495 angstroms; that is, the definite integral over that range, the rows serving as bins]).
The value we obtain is 45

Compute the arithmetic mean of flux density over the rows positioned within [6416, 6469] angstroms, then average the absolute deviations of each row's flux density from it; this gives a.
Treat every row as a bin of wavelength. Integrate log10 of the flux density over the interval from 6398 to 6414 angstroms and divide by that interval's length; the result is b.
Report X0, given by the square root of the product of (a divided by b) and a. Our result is 0.87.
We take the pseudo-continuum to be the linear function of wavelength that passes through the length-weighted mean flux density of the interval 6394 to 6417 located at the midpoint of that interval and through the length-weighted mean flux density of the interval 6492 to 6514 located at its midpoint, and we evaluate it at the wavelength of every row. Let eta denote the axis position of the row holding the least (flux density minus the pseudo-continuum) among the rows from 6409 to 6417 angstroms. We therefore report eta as 6412.27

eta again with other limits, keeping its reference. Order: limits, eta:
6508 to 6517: 6514.96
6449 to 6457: 6449.29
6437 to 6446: 6438.90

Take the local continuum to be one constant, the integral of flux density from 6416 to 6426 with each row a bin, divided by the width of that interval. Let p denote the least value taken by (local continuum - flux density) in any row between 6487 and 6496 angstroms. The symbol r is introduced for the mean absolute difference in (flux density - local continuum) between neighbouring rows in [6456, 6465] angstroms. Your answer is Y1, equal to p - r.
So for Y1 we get -4.5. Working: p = -1.66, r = 2.80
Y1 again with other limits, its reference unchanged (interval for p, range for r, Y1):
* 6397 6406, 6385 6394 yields -2.6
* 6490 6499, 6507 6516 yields -1.1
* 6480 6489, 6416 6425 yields -3.1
